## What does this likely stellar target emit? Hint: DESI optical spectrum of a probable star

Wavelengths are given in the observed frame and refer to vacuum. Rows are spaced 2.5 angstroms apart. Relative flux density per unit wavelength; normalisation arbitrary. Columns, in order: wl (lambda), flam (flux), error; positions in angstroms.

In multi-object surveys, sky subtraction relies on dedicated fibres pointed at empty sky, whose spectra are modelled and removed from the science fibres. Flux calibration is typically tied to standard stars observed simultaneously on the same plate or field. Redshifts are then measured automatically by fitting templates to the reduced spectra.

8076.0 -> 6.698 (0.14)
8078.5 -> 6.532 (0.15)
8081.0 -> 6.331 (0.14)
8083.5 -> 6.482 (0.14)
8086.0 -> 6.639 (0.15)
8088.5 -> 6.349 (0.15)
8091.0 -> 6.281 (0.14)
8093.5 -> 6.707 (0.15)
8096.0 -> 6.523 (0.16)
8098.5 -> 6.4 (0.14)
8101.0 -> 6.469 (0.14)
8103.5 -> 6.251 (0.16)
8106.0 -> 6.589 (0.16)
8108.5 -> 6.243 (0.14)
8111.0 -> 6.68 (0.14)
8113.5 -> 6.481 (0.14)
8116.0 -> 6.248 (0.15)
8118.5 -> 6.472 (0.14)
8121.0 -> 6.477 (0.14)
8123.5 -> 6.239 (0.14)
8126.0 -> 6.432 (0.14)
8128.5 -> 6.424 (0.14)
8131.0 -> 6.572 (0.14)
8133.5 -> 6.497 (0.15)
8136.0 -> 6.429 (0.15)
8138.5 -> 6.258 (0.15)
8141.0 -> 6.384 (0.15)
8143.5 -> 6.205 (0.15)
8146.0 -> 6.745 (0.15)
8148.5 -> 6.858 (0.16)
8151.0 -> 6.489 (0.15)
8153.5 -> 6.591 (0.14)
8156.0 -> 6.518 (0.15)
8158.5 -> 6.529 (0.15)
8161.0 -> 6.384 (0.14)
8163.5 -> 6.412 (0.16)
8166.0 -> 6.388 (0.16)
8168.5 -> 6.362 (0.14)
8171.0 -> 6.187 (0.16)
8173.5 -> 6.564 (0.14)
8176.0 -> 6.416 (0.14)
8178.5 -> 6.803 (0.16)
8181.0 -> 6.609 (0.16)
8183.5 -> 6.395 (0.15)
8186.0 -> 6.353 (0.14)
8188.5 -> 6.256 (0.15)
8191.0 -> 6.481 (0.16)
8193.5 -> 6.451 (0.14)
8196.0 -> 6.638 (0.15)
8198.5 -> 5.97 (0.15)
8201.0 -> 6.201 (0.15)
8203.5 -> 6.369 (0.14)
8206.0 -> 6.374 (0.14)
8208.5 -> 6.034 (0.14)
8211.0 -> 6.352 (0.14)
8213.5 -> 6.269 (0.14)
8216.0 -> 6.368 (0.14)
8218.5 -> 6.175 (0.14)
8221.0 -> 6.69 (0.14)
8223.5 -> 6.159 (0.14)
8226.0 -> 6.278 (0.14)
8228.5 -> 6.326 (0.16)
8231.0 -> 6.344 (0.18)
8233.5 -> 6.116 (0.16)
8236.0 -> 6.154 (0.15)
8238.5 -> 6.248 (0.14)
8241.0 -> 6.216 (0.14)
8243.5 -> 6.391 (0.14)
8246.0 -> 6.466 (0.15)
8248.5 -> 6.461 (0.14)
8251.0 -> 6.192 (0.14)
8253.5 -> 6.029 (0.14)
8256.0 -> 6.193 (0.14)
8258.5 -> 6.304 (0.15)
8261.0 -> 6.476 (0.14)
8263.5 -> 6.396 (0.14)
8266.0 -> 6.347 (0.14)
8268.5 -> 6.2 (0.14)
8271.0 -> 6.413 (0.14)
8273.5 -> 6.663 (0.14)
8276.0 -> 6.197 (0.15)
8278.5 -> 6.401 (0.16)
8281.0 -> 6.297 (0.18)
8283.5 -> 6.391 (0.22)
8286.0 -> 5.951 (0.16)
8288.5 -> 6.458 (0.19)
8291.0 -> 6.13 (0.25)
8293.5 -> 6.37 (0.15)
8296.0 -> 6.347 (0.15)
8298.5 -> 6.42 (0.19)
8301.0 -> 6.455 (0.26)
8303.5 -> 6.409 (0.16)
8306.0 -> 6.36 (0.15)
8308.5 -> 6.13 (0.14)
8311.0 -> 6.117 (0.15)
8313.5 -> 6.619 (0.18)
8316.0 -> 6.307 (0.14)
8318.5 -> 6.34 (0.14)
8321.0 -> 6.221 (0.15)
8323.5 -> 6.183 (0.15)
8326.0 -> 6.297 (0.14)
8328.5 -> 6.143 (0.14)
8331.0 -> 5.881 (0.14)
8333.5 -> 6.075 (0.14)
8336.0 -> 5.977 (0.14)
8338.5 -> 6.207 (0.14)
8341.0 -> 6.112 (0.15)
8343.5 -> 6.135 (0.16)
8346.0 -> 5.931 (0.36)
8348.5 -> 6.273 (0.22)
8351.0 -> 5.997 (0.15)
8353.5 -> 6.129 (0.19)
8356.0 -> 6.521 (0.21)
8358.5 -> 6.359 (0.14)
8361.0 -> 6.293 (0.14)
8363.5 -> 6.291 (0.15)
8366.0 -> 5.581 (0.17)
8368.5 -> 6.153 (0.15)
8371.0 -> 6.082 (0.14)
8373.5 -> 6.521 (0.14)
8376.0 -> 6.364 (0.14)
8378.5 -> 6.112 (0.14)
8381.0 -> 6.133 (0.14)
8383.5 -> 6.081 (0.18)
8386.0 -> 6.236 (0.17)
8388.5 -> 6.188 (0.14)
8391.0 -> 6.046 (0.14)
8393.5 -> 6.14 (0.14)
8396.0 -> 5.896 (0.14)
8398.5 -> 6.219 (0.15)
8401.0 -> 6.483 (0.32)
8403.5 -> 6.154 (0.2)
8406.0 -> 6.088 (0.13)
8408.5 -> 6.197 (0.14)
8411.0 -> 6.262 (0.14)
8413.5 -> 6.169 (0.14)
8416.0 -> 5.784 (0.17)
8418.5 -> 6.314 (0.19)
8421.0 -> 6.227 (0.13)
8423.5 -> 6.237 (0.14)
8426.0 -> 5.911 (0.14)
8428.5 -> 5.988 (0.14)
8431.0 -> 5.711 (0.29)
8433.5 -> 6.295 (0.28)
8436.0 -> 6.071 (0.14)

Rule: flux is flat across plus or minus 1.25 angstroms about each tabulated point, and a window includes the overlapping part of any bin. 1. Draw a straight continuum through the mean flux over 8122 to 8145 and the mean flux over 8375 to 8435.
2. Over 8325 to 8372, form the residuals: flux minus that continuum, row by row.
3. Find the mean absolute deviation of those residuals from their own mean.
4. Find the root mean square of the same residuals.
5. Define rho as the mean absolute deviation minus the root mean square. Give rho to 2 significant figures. -0.061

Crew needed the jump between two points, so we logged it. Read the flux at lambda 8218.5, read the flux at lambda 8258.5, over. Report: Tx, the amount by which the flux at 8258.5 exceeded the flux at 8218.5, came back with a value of 0.13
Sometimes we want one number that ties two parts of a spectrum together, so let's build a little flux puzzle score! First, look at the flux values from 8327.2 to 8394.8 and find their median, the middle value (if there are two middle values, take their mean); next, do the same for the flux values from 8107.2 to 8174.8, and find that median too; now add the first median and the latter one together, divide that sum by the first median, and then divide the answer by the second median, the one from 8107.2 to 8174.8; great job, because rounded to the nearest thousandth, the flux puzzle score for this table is 0.318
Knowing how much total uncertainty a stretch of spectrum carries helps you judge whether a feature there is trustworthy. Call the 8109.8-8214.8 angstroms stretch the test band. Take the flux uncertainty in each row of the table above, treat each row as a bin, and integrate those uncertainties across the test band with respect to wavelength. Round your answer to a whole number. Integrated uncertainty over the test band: 15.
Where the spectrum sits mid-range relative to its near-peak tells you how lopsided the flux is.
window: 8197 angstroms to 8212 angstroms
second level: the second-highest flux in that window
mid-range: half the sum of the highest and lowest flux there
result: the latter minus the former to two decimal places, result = -0.20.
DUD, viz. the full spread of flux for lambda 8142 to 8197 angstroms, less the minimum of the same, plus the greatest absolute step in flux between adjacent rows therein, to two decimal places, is -4.98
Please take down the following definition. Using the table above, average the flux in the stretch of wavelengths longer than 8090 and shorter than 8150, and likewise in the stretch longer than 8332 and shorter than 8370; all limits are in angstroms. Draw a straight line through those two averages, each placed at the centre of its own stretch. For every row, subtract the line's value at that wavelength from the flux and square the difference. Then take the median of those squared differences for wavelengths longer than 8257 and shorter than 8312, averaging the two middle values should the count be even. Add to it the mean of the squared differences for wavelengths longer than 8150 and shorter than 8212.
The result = 0.056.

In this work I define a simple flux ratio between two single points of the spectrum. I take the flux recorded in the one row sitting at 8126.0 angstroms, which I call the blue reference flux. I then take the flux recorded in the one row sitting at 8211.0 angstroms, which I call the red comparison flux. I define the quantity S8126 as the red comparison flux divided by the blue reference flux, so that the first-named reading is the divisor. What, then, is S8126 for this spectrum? 0.99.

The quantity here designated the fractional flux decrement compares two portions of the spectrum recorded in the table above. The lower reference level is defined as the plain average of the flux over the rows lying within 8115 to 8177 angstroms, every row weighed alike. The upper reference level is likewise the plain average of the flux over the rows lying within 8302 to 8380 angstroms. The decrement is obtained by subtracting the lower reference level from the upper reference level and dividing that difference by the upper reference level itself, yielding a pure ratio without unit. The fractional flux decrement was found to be -0.040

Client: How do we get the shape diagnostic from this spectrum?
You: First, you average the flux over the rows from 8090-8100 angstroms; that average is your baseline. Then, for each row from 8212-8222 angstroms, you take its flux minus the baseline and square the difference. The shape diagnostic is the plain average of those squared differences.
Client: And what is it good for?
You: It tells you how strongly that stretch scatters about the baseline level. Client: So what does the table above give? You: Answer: 0.048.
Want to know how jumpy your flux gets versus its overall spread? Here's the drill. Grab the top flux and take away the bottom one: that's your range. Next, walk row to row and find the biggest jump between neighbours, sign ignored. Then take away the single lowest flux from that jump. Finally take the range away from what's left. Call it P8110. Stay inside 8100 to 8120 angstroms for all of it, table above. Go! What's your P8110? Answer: -6.2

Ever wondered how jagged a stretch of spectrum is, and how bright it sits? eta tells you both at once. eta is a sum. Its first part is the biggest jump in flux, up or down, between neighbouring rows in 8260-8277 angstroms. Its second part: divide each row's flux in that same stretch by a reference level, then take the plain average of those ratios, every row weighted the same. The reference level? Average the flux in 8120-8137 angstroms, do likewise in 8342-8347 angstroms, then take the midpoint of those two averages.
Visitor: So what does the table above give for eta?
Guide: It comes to 1.49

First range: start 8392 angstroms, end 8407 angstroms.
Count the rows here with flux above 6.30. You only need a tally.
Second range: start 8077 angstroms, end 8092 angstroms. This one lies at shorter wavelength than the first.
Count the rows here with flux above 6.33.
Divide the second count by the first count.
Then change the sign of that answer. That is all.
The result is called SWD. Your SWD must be -5.0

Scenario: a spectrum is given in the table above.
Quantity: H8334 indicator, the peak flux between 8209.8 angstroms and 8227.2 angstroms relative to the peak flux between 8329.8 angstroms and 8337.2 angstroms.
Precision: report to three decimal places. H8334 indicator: 1.101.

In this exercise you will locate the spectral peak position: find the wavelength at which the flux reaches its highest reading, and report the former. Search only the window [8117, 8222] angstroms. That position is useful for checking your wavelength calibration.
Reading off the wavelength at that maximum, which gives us 8148.5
